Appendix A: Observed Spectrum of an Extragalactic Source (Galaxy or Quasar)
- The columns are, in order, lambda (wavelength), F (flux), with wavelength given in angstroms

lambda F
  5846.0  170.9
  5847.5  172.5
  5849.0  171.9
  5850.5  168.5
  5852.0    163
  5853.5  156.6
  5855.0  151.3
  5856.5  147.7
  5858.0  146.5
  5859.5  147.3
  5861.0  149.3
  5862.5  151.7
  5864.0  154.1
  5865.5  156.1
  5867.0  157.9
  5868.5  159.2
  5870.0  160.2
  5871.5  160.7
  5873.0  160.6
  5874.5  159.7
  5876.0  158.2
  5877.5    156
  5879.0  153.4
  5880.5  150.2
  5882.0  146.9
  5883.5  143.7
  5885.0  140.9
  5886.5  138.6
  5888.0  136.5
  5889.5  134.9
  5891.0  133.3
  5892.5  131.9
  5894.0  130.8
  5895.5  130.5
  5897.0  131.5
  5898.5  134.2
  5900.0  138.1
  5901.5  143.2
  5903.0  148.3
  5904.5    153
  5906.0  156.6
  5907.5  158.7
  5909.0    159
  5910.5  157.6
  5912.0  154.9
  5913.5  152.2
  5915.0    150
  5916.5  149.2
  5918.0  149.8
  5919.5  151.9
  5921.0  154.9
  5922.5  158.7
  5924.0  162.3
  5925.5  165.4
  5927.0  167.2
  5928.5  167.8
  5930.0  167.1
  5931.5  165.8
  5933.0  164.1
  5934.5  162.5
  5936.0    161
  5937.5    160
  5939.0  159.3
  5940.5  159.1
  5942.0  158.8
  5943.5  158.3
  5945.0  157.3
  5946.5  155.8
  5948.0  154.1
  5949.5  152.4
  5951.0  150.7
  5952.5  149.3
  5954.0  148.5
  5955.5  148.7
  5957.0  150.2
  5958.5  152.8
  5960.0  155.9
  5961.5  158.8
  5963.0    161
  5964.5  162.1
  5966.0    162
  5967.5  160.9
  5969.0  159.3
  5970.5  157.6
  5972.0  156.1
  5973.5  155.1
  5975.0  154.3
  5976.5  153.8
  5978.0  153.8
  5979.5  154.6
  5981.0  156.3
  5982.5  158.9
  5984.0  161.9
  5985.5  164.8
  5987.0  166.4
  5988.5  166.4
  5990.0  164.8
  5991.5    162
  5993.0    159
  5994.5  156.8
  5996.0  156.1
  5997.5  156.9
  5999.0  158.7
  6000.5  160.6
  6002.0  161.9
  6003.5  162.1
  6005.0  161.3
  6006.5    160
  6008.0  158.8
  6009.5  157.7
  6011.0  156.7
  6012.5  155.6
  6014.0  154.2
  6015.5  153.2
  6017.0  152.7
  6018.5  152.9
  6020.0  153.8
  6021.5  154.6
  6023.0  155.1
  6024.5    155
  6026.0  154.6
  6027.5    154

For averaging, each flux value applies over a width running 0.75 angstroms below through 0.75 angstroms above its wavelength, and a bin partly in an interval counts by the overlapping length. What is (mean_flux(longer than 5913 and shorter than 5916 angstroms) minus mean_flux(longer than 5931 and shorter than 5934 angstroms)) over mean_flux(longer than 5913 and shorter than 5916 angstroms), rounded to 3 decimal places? -0.092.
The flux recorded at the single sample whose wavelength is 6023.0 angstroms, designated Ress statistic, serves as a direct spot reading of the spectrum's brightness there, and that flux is 155.1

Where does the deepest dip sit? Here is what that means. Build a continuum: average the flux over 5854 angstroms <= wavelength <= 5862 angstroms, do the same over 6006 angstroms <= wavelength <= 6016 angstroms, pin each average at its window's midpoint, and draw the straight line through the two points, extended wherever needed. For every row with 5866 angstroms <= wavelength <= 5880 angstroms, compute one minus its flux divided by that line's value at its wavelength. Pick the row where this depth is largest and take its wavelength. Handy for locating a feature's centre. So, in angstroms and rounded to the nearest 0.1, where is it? 5879.0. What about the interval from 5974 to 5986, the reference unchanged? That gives 5978.0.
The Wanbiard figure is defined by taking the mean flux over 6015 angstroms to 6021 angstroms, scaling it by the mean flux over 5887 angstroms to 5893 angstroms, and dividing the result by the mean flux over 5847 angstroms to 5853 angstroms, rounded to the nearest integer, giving 122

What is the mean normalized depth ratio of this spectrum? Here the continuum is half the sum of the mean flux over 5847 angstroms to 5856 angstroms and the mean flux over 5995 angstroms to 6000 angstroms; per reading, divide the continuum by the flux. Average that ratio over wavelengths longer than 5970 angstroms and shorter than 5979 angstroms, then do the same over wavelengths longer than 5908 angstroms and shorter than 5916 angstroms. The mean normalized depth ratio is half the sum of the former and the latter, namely 1.04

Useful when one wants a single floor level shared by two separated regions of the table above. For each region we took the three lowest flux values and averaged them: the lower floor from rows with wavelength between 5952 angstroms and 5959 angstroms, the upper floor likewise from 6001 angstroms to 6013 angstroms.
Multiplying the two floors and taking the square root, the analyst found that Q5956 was 153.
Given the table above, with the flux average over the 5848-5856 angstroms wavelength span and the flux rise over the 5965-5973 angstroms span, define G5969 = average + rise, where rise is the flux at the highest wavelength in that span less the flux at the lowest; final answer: 156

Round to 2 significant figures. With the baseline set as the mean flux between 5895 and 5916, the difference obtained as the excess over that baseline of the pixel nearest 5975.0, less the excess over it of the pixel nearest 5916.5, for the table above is 5.1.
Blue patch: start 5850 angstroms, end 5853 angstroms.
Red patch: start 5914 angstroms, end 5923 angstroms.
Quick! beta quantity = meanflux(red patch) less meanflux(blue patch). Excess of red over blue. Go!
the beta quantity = -13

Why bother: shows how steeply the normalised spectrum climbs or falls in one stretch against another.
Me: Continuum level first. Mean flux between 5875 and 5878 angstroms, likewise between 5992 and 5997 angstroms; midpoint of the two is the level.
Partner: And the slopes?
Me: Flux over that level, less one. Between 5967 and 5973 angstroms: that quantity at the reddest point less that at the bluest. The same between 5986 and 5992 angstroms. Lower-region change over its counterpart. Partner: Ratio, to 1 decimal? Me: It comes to 1.1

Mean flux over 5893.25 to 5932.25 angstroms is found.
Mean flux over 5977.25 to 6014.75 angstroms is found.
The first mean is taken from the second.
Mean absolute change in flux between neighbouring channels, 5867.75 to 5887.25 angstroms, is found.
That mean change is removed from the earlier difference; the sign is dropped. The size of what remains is 5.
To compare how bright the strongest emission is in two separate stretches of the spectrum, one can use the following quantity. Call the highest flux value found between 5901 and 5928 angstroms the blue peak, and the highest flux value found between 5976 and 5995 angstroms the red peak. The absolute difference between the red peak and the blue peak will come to 1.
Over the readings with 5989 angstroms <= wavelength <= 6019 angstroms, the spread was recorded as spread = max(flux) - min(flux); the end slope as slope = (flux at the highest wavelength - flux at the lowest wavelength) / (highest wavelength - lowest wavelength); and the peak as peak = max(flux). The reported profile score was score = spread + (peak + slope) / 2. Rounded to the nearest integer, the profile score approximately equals 94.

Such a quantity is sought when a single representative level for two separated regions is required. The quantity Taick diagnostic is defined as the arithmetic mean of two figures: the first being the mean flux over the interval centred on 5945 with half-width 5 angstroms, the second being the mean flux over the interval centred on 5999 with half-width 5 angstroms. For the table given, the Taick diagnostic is 158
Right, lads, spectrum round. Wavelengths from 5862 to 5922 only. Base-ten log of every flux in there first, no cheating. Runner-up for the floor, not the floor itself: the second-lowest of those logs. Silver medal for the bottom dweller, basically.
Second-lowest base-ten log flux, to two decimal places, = 2.12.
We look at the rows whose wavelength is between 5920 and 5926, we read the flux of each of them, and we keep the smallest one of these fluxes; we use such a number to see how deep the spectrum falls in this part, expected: 154.9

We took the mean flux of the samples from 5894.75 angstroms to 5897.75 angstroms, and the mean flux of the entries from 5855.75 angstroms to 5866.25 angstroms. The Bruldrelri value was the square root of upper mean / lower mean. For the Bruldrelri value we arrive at 0.93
